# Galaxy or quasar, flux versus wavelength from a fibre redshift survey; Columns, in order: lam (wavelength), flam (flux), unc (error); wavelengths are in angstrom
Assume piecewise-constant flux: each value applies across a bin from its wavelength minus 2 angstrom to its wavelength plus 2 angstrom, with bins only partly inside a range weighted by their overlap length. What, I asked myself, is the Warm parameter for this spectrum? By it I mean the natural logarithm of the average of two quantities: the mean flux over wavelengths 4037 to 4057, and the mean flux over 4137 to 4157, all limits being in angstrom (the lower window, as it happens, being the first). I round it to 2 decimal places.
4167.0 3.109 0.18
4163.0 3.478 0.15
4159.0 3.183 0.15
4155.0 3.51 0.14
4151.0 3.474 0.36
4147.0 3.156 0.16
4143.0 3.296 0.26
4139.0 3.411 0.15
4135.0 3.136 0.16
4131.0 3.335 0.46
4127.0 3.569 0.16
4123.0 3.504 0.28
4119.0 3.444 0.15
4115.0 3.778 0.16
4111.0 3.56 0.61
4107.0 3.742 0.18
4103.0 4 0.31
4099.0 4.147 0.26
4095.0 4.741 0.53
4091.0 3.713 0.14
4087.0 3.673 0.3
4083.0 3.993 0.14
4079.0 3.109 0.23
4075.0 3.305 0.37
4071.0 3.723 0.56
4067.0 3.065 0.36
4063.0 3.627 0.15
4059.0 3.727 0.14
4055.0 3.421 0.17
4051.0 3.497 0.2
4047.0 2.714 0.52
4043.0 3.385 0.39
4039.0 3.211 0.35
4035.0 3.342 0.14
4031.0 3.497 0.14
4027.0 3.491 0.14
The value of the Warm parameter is 1.20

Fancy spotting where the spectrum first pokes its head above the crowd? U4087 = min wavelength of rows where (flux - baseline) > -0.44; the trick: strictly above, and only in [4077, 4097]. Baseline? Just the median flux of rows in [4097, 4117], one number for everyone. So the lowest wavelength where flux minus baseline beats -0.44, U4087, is 4083.0 angstrom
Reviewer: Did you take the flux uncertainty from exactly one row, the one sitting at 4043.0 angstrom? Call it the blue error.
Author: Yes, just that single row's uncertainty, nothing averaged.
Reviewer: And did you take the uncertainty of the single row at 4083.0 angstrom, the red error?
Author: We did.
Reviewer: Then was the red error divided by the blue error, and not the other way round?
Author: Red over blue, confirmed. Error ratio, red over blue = 0.4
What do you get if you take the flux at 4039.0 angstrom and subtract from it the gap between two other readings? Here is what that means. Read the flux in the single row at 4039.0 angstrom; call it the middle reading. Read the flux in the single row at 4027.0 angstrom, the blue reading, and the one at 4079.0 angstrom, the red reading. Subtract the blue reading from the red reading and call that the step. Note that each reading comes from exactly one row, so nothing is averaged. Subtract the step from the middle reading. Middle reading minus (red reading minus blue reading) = 3.6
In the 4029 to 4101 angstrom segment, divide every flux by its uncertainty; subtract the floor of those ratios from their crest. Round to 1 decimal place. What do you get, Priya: 23.3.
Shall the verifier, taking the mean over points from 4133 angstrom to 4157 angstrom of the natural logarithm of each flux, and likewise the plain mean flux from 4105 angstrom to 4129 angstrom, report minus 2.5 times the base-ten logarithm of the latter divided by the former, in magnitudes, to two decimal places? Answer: -1.19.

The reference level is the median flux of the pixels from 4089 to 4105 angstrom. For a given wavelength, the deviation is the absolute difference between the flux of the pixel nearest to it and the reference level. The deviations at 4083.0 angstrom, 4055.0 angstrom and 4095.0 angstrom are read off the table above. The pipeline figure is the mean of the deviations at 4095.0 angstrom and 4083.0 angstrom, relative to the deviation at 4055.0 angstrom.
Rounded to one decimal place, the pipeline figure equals 0.6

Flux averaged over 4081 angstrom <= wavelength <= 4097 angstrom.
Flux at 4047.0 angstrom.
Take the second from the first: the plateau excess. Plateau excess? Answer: 1.3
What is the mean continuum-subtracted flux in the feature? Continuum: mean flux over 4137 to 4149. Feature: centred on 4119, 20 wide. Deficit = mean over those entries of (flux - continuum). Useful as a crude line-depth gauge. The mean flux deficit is 0.28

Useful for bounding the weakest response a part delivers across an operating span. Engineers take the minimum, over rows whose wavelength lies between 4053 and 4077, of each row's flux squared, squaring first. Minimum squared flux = 9.4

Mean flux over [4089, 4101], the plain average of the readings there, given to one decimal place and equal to 4.2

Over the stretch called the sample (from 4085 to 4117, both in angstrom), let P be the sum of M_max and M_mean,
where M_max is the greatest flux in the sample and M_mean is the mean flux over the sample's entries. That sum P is 8.7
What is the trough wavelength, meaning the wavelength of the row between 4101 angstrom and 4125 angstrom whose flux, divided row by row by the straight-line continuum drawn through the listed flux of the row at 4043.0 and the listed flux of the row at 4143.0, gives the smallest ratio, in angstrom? 4119.0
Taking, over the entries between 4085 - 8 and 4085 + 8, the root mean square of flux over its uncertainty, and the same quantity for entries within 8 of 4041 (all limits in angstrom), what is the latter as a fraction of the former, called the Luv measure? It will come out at 0.64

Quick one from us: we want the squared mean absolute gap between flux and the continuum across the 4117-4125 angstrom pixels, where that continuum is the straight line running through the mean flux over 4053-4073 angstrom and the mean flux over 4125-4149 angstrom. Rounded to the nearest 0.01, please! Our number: 0.01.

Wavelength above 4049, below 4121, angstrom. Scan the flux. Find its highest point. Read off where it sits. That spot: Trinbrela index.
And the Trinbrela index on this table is 4095.0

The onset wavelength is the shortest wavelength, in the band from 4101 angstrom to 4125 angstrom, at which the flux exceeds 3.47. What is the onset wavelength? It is 4103.0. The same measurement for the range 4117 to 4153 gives 4123.0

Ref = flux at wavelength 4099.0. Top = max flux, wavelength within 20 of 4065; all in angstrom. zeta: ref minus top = 0.15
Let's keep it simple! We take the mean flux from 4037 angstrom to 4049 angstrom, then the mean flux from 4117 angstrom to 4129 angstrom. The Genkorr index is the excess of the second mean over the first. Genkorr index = 0.4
